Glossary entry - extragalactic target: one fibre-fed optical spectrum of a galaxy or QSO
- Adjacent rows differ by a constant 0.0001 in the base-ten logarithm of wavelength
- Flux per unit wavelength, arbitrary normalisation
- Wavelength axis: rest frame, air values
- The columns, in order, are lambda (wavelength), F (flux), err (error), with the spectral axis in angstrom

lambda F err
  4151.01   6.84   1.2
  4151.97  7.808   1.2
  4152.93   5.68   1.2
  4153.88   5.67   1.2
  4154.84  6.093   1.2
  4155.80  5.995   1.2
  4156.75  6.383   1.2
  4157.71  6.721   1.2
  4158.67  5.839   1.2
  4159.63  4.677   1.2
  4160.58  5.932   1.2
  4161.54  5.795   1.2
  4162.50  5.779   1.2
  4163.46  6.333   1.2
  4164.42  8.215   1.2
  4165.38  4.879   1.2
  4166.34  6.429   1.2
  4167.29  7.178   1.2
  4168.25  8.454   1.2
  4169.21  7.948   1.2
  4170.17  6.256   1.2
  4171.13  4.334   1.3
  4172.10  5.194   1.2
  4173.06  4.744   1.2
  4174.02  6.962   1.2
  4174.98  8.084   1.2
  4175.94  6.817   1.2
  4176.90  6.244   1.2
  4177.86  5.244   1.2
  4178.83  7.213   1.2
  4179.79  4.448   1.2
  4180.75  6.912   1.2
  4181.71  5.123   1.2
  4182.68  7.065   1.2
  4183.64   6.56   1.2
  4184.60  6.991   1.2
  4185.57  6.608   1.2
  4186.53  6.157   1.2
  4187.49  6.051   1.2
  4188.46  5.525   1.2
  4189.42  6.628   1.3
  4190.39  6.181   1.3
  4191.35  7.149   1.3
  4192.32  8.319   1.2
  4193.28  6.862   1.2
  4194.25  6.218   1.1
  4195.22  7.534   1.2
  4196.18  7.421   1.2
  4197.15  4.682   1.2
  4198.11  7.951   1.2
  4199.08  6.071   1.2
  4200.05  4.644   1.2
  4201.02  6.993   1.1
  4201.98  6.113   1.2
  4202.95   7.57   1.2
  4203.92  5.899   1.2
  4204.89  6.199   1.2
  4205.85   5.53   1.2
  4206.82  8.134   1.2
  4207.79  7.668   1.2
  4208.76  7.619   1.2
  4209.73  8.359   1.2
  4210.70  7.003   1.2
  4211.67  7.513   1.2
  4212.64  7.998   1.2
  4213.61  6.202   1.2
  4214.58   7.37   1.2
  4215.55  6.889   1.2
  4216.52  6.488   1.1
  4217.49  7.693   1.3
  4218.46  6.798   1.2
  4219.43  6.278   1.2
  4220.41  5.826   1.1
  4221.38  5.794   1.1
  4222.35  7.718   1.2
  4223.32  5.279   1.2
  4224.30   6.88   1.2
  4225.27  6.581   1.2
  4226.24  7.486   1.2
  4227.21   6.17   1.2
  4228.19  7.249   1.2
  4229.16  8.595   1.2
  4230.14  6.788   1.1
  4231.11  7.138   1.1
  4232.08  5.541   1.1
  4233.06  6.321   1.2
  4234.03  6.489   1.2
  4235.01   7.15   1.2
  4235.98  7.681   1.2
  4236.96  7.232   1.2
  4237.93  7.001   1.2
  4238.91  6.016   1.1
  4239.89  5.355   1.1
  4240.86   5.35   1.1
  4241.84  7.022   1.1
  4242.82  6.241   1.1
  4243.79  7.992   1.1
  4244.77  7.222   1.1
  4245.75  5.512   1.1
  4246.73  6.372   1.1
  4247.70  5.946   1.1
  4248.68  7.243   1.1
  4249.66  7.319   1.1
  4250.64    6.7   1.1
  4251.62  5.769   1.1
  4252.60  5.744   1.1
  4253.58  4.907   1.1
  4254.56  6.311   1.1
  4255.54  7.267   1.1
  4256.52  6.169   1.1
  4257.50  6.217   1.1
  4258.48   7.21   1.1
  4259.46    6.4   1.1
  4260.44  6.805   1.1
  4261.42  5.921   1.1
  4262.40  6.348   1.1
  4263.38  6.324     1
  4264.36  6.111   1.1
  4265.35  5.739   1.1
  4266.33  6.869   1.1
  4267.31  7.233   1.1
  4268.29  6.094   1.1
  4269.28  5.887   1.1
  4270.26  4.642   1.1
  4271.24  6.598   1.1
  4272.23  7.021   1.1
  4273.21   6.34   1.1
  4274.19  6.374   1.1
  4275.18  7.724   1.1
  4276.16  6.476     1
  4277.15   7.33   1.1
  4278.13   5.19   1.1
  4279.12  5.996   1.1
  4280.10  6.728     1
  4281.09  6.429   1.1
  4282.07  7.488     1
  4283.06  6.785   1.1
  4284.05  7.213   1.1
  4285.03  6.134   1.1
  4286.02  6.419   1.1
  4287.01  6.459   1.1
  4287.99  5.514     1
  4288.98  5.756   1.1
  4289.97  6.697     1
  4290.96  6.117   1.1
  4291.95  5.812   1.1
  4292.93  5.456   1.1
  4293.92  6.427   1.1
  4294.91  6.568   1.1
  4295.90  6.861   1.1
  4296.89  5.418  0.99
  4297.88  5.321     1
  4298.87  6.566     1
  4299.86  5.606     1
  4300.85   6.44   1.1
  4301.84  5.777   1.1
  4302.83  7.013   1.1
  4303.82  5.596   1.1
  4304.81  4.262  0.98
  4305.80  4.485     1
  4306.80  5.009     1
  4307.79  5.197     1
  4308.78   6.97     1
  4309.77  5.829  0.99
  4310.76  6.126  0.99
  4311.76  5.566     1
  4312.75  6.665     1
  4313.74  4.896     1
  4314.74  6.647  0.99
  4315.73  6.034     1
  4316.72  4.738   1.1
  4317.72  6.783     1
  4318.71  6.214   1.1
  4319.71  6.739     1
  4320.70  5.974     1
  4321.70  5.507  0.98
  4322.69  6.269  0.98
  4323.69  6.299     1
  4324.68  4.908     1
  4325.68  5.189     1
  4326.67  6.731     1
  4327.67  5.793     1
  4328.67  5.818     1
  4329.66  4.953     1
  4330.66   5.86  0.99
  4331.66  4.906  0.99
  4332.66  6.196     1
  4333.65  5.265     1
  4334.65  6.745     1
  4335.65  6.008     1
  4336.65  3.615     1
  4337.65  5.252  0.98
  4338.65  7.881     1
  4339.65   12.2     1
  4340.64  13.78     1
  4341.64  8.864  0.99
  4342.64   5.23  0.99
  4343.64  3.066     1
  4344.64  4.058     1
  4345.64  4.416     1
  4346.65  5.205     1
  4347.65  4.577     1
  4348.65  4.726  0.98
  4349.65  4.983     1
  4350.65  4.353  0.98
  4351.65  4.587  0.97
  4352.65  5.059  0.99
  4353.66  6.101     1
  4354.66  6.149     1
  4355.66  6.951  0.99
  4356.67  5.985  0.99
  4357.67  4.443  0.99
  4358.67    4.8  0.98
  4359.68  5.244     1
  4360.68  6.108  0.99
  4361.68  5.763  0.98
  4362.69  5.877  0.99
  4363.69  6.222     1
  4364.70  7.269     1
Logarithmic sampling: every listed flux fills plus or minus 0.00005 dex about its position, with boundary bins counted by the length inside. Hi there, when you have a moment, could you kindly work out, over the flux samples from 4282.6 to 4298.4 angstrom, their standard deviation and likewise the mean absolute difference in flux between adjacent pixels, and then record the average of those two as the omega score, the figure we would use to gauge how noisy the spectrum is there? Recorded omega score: 0.6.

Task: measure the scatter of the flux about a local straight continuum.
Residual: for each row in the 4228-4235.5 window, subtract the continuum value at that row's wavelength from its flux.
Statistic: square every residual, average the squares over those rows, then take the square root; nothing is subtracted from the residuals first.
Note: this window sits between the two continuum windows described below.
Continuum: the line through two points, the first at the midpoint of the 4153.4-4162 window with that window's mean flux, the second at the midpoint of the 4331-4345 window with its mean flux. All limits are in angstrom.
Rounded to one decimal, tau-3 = 1.1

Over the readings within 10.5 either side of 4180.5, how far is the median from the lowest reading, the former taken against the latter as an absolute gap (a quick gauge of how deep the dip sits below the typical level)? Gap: 1.92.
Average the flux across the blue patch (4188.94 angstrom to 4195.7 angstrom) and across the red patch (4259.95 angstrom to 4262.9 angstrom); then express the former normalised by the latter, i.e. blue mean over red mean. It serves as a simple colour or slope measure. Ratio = 1.10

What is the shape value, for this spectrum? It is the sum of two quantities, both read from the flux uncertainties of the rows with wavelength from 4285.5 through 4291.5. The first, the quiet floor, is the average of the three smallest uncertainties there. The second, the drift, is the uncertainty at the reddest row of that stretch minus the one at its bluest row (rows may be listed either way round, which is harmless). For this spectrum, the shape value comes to 1.03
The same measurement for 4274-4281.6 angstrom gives 1.03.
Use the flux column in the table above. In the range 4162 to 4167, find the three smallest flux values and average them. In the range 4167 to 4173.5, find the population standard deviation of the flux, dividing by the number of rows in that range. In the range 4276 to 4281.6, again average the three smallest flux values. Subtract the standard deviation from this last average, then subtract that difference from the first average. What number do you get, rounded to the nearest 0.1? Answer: 1.3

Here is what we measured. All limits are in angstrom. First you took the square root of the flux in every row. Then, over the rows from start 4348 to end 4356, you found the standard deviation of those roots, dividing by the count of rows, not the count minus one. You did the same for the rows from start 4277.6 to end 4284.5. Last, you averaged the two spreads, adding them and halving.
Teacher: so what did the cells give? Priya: 0.16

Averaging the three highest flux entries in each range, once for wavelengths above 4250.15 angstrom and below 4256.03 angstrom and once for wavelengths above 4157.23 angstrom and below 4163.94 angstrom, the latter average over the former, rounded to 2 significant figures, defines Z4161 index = 0.94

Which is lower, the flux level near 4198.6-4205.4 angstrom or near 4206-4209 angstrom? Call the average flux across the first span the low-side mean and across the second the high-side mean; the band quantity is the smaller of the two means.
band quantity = 6.2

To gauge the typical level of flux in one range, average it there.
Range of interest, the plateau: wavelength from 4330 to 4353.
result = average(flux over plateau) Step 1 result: 5.95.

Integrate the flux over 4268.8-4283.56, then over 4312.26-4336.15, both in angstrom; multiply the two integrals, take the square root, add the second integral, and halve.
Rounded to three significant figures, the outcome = 128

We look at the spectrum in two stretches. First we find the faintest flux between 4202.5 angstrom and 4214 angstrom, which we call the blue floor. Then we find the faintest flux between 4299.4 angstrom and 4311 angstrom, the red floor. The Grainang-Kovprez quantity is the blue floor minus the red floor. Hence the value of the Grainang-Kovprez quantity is 1.3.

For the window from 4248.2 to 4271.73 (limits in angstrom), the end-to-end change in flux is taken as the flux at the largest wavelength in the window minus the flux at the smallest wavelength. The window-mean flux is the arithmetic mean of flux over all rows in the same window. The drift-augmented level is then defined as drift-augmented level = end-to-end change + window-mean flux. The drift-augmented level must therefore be 5.7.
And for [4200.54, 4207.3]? 7.8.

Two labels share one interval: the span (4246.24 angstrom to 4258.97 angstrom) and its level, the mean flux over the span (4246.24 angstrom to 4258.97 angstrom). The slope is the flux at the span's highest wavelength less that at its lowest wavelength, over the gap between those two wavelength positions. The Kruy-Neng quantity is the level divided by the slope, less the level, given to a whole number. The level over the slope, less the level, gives 83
